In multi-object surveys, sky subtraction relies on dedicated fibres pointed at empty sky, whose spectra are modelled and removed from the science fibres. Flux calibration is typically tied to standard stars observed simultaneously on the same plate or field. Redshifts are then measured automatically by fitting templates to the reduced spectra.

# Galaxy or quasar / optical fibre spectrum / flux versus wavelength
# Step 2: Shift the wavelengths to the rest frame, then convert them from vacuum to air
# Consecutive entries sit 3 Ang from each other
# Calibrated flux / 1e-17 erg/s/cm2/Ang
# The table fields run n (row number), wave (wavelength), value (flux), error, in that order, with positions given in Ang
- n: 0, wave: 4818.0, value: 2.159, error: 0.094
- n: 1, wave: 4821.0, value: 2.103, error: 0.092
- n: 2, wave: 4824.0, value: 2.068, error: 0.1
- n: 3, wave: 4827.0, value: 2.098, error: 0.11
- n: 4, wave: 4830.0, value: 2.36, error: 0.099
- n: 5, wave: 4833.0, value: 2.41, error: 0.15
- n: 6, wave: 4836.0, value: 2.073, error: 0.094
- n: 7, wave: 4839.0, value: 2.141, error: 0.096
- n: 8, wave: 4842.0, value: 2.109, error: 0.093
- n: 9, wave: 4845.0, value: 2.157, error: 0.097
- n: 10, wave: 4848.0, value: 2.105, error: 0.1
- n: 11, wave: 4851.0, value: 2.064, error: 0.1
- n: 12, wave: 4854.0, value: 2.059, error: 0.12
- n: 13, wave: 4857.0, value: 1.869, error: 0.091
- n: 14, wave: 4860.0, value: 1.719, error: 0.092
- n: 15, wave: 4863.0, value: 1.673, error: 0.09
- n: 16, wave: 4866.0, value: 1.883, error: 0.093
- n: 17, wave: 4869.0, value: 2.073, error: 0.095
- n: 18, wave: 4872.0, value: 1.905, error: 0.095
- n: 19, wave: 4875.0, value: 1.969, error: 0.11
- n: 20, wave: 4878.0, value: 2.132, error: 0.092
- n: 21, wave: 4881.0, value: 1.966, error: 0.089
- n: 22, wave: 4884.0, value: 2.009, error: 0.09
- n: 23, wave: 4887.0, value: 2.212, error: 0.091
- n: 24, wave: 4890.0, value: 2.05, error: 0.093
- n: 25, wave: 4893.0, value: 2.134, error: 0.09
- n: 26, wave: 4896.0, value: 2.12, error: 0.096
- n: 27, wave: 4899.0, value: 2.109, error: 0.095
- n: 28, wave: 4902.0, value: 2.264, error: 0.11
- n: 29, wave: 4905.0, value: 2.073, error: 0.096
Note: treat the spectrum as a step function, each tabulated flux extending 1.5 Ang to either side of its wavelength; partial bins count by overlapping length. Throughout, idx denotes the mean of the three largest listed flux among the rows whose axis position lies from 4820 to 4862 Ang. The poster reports 2.31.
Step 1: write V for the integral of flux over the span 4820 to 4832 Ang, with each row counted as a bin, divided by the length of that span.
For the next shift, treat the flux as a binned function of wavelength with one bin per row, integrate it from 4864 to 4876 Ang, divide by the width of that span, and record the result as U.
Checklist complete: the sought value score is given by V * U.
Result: 4.2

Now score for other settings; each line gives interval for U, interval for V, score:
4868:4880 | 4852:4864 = 3.7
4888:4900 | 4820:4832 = 4.6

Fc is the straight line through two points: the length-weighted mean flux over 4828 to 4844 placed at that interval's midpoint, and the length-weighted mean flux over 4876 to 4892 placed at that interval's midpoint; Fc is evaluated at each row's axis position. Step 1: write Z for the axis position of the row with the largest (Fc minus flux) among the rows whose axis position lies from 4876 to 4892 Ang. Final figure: 4881.0 Ang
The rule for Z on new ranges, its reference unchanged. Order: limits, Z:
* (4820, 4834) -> 4824.0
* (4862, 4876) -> 4863.0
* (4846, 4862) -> 4860.0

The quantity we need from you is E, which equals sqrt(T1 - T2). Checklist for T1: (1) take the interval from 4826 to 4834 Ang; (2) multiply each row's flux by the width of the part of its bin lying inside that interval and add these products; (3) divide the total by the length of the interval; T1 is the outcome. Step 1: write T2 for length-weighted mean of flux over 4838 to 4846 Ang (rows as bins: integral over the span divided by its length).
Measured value 0.4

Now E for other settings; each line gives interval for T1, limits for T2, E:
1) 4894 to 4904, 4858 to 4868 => 0.6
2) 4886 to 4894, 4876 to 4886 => 0.3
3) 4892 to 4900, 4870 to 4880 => 0.3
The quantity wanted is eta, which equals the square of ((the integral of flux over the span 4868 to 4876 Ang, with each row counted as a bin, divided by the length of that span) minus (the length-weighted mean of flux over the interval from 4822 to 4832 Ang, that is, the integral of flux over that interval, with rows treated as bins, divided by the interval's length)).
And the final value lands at 0.04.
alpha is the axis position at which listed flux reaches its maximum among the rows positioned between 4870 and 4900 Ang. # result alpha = 4887.0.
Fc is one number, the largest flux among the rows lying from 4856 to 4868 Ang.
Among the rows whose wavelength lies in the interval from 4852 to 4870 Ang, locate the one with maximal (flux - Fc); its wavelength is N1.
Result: 4869.0 Ang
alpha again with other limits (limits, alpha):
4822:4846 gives 4833.0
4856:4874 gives 4869.0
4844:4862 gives 4845.0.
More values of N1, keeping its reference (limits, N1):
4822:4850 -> 4833.0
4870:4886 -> 4878.0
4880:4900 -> 4887.0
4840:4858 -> 4845.0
